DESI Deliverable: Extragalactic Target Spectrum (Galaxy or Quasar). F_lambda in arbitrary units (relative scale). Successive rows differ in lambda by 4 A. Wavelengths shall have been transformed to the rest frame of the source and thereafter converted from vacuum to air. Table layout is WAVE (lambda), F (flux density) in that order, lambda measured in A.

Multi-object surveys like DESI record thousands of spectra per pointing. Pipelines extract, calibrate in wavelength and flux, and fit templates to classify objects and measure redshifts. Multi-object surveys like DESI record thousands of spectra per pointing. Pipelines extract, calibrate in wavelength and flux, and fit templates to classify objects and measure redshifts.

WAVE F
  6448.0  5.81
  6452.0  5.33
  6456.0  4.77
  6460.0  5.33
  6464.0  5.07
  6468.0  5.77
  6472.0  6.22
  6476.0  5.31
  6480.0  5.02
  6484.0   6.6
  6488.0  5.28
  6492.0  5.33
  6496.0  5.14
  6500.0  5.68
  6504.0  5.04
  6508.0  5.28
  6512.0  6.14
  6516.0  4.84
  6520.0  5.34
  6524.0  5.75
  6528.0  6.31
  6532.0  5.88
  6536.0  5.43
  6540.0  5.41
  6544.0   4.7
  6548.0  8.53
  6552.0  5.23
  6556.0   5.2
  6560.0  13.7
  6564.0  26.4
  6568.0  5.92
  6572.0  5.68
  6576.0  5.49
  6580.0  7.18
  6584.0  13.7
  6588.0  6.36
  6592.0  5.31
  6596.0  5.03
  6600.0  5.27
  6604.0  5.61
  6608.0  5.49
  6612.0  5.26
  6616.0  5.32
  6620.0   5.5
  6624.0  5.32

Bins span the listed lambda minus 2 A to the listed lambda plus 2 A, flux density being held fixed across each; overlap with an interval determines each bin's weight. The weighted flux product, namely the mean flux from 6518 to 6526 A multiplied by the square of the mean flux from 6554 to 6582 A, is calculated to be 548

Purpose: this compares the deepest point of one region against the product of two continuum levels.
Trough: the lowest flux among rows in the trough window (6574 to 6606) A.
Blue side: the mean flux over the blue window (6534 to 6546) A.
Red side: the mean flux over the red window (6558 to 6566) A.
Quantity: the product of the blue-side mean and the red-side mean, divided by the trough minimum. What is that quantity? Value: 20.6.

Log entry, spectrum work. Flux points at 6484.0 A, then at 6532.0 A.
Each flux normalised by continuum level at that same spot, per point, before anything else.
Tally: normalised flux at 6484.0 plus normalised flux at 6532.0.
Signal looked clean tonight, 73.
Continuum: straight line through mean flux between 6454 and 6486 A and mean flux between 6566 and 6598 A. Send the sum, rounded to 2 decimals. 2.10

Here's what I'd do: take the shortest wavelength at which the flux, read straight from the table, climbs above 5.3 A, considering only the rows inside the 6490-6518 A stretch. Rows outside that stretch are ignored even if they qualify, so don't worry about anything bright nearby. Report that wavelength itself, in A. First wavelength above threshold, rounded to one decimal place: 6492.0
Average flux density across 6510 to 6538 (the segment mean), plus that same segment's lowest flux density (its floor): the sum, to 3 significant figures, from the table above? 10.5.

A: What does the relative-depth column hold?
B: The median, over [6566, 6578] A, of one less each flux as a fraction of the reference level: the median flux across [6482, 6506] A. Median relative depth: -0.071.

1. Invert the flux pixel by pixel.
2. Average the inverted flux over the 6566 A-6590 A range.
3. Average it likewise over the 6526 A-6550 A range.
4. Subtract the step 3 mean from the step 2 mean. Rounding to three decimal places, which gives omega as -0.022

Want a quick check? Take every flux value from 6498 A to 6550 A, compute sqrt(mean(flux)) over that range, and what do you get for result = 2.4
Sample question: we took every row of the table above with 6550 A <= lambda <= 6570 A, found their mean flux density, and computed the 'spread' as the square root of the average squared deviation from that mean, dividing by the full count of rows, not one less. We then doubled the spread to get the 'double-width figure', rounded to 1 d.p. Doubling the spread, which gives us 16.4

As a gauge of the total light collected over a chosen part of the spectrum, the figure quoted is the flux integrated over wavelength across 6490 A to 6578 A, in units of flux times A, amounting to 610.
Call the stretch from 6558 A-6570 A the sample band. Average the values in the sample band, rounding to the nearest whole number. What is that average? 15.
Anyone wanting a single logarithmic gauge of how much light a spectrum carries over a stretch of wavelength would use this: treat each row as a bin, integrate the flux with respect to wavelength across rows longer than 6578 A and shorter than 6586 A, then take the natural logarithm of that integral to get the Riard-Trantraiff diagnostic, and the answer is 4.43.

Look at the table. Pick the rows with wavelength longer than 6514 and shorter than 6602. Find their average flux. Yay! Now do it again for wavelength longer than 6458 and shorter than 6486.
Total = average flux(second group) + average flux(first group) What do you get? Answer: 13.0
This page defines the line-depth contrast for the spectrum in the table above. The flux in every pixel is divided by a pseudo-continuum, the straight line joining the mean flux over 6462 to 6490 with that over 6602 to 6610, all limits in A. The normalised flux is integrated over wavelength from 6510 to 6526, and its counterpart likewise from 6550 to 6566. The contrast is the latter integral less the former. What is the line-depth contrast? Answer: 20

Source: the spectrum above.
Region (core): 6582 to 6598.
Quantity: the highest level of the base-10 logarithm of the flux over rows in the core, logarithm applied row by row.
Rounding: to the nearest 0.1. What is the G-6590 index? 1.1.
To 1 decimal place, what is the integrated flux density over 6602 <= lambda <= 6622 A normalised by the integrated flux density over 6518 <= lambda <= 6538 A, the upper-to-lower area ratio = 0.9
